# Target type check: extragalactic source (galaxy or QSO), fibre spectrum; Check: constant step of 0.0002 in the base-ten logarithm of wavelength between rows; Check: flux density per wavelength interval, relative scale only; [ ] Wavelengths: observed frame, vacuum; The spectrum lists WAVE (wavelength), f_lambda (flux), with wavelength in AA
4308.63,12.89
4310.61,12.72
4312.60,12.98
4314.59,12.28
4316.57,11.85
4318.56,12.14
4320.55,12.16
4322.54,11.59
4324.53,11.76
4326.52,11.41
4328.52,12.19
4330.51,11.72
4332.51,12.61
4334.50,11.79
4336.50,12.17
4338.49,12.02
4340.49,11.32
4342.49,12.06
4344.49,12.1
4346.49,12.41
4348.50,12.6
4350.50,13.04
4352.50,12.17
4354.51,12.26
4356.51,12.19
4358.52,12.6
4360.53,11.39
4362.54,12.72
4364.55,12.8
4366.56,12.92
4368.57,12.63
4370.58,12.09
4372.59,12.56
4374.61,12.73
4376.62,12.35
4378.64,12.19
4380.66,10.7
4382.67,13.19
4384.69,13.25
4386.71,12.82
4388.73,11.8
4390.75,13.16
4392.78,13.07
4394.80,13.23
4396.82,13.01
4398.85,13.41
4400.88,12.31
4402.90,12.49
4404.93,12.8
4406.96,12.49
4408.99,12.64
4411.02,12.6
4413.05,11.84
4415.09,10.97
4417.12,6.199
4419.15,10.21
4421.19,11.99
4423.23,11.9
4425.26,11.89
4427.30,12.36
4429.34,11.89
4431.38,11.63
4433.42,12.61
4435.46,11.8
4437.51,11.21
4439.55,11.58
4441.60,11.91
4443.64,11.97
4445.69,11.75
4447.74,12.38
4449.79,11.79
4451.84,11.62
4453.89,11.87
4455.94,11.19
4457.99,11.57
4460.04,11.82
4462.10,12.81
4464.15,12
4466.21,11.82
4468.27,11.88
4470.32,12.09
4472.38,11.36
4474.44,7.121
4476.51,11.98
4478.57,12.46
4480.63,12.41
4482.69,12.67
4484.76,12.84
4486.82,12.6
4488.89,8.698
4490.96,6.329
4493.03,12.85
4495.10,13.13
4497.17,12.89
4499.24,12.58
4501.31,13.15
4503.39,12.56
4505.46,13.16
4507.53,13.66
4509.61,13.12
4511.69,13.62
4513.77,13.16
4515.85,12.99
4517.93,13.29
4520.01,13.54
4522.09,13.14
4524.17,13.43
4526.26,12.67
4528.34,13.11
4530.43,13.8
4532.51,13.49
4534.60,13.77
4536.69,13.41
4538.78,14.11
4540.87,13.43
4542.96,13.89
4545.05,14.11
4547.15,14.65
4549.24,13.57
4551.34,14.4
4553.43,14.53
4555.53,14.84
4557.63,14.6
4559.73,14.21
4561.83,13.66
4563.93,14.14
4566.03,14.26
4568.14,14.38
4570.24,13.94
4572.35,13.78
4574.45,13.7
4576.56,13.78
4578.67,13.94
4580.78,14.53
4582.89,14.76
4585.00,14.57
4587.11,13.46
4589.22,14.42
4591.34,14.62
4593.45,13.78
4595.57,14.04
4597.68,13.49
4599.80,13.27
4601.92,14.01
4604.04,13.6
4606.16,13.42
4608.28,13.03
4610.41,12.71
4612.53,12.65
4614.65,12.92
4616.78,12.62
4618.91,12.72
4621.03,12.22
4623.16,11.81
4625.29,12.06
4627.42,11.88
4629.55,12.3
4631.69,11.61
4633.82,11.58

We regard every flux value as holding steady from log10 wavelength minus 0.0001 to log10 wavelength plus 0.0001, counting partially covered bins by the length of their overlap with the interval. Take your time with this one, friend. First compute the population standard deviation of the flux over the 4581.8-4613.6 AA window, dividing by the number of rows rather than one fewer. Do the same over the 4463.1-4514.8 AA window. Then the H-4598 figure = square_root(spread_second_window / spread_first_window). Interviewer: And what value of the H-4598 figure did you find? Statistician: 1.7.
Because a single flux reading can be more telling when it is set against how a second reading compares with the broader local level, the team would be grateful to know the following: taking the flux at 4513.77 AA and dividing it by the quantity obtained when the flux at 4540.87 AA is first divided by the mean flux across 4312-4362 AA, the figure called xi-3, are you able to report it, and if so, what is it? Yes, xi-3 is 11.9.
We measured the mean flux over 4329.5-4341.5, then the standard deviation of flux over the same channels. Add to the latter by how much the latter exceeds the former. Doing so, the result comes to -11.1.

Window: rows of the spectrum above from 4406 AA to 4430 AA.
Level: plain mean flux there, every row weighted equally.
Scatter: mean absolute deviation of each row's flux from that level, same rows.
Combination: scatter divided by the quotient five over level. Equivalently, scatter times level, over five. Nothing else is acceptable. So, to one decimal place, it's 2.6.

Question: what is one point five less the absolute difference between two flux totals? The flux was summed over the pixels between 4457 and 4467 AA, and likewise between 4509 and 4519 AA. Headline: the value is -4.7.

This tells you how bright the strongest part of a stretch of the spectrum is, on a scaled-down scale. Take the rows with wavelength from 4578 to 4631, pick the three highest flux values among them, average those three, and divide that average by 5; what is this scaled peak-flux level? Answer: 2.93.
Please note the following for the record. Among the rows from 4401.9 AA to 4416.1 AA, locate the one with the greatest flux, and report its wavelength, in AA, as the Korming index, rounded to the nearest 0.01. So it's 4404.93 AA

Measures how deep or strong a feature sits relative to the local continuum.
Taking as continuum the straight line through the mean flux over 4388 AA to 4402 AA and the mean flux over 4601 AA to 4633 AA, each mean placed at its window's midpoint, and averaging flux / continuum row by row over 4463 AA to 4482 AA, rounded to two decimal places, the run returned 0.90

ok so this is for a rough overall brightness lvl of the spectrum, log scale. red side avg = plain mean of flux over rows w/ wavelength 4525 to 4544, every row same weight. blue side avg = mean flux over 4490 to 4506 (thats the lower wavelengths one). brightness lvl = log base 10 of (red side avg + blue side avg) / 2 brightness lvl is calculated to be 1.11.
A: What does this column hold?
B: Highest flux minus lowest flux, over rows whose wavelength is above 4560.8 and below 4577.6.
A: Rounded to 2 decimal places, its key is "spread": 0.72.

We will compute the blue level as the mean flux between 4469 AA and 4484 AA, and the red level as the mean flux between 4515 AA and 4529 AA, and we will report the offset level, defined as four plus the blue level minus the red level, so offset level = 2.3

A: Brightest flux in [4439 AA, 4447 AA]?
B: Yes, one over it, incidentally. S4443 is 0.0835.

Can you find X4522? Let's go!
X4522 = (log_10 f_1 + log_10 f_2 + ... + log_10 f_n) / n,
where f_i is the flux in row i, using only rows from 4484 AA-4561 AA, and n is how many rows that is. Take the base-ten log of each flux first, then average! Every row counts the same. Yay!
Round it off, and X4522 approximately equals 1.12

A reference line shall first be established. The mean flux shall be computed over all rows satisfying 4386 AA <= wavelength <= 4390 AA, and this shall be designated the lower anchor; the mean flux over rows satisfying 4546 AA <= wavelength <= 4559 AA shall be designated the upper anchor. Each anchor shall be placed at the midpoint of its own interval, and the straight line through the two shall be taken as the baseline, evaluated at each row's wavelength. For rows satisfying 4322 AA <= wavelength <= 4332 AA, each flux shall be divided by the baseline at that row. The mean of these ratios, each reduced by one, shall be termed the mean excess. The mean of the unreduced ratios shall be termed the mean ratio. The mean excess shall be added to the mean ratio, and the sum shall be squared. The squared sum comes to 1.1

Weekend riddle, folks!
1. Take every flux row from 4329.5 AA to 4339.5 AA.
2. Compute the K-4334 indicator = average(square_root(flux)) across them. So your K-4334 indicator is 3.47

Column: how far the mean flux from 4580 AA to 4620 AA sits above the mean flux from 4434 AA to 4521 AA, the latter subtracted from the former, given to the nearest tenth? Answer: 1.6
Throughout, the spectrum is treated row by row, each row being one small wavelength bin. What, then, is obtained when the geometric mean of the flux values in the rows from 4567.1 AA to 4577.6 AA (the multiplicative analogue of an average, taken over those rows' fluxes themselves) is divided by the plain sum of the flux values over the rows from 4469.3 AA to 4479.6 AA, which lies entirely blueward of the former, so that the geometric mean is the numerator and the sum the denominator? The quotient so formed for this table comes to 0.25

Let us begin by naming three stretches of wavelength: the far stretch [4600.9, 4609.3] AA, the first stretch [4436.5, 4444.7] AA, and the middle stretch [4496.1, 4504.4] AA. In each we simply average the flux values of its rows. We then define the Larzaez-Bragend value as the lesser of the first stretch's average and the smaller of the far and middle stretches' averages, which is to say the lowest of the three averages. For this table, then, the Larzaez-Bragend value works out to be 11.7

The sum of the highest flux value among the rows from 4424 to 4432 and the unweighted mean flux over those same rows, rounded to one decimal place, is 24.3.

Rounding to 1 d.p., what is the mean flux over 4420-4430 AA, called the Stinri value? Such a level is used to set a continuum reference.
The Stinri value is 12.0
